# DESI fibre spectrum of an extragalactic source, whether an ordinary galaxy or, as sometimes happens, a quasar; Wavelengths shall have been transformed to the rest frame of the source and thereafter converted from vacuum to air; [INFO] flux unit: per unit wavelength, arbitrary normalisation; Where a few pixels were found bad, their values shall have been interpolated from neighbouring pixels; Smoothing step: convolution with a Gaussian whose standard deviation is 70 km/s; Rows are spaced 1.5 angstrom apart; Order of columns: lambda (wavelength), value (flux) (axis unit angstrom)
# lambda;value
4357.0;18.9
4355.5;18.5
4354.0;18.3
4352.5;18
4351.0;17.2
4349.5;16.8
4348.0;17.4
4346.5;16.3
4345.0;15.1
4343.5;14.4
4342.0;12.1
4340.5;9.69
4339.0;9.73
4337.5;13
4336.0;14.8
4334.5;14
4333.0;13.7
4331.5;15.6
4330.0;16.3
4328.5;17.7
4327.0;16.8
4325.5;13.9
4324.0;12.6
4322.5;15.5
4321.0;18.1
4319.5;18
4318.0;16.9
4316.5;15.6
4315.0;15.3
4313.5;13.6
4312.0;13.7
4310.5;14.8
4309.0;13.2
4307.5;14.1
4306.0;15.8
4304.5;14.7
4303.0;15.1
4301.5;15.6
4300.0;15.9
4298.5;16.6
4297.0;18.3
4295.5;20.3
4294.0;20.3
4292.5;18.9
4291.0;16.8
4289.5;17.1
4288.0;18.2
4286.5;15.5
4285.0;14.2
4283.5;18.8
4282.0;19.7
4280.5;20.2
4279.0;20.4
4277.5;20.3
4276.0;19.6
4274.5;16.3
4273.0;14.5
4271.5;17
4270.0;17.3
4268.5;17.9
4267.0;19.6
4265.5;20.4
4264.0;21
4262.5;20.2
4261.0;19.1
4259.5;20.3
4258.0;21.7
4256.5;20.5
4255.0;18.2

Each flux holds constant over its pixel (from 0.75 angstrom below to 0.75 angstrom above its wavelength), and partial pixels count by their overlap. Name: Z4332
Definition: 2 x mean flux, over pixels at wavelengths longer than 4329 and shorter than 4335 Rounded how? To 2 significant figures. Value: 30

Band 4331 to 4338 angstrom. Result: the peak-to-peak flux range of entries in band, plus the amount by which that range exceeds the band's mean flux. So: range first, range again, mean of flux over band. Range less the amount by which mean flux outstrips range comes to -9.0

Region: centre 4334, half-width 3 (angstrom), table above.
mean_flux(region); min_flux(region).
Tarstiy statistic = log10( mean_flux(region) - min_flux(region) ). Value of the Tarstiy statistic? -0.1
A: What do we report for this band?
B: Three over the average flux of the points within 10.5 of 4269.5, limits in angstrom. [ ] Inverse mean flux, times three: 0.16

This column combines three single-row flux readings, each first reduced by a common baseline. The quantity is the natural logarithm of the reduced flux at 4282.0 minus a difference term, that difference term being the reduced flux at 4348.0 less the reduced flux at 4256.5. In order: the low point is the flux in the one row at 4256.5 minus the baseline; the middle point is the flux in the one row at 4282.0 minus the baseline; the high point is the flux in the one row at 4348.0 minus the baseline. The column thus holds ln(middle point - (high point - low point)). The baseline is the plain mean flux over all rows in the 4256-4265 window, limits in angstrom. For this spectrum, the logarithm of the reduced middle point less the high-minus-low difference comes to 0.8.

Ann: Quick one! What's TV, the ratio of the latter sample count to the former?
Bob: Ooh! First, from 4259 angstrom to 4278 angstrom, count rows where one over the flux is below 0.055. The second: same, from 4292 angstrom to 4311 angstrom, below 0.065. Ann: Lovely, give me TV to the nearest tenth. 1.0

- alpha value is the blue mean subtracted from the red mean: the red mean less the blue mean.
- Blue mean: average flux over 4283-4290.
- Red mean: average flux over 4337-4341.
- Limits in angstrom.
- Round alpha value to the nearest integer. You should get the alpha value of -6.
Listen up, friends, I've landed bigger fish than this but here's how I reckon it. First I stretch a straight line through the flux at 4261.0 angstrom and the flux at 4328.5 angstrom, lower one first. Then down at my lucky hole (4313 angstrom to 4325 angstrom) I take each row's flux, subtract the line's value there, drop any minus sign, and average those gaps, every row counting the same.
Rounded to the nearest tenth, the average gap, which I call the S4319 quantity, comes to 2.3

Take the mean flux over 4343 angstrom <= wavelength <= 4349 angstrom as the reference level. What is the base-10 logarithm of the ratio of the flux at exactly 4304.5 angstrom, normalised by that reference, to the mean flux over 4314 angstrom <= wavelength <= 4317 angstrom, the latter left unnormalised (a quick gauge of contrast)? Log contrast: -1.22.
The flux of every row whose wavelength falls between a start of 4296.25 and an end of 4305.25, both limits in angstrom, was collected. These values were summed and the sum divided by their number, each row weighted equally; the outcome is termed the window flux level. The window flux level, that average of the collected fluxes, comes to 16.0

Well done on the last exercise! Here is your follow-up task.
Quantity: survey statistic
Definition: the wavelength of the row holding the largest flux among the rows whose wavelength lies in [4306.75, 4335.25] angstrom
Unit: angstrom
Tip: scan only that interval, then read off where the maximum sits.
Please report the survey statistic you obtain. 4321.0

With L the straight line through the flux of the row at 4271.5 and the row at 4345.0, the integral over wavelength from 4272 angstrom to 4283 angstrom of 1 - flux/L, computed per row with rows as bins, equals -1.2 angstrom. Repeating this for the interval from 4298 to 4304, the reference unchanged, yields 0.2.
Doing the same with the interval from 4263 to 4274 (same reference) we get -0.7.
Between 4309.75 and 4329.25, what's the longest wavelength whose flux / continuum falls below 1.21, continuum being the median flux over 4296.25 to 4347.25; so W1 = 4328.5 angstrom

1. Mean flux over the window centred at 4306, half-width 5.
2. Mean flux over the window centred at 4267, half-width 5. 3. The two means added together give 33.8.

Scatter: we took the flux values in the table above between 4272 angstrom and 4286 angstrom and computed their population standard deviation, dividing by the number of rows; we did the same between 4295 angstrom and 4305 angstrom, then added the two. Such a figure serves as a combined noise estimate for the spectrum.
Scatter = 4.23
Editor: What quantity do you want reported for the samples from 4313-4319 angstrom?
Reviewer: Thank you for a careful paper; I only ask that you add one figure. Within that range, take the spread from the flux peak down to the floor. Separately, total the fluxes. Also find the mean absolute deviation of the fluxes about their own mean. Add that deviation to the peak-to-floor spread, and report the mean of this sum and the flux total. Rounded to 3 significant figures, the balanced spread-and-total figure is 32.8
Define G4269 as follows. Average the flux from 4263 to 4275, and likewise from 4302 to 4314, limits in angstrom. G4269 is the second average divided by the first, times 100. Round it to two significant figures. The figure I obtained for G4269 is 80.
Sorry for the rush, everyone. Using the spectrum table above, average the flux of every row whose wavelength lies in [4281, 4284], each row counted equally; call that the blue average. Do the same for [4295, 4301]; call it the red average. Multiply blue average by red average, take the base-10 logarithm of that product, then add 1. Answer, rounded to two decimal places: 3.53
